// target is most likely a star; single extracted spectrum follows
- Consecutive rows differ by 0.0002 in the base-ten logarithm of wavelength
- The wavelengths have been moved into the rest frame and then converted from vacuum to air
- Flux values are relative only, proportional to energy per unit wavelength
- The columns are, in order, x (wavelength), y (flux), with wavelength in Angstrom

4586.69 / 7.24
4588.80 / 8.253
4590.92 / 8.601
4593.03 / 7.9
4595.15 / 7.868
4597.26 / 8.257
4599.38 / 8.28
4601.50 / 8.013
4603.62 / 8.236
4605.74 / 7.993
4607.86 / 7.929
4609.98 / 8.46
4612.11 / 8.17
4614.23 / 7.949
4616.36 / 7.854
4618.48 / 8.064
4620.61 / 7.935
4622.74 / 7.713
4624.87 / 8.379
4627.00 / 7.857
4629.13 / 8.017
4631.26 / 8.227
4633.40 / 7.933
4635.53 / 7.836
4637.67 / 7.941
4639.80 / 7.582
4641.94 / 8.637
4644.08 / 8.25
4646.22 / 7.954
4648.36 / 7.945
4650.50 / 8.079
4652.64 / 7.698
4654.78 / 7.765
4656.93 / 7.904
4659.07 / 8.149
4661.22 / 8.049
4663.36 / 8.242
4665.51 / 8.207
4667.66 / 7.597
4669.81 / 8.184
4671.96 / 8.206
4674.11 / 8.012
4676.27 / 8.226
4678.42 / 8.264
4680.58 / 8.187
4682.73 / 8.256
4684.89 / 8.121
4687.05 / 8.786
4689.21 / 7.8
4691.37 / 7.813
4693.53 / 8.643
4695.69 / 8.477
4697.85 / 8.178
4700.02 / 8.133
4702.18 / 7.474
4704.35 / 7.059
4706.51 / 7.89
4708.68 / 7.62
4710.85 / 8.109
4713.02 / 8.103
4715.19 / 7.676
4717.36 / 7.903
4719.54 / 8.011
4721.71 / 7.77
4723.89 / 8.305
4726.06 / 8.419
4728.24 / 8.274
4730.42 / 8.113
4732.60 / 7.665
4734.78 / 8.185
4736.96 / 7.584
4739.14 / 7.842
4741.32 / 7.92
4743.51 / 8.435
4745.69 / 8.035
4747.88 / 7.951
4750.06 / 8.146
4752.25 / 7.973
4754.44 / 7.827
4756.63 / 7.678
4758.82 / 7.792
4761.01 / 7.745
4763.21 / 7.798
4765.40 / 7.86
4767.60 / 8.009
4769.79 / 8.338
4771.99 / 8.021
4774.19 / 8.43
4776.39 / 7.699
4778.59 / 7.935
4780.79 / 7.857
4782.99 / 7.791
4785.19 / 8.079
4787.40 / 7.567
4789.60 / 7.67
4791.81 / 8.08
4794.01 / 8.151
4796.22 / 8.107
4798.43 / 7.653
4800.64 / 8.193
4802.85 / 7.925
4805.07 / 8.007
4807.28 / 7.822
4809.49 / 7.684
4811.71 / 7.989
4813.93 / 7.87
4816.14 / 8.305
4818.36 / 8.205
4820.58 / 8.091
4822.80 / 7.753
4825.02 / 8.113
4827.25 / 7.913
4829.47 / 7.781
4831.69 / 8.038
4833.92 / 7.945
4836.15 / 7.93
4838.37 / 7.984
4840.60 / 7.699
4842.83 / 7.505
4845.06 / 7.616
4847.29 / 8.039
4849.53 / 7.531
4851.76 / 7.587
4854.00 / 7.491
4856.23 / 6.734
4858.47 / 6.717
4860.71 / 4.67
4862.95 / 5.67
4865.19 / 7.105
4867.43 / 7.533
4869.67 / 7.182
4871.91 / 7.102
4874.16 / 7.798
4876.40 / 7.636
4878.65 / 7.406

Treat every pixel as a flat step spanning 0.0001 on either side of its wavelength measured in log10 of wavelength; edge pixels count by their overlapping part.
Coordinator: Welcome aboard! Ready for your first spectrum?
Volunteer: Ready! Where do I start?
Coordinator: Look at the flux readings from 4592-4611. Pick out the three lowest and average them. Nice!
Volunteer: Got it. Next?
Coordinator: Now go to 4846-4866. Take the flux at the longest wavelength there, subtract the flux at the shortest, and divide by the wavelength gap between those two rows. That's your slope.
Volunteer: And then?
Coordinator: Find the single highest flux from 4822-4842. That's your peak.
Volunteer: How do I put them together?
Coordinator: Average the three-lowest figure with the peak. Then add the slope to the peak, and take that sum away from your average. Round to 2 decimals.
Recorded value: -0.05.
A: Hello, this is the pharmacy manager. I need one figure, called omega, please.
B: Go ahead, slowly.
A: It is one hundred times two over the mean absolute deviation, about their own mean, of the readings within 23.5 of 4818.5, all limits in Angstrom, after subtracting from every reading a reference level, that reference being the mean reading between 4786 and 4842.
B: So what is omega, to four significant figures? 1395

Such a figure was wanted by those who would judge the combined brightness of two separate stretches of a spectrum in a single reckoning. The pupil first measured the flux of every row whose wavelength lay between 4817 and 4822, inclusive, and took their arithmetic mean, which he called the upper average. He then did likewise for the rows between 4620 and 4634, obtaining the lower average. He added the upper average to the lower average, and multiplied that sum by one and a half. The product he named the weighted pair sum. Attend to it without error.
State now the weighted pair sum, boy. 24.2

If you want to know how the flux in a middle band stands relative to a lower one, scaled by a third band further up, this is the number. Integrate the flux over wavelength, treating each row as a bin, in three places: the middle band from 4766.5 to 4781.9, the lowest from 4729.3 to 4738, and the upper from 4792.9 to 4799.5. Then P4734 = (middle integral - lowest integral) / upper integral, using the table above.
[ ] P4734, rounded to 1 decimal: 1.0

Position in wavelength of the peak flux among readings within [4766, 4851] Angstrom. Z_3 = 4774.19 Angstrom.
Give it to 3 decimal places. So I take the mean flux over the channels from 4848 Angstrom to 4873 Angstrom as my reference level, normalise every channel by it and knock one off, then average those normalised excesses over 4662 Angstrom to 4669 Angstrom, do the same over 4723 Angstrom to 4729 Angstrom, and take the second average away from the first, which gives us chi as -0.046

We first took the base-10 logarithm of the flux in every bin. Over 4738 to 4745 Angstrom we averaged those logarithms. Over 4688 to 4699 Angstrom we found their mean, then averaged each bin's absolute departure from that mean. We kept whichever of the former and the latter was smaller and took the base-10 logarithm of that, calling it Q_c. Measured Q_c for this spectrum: -1.80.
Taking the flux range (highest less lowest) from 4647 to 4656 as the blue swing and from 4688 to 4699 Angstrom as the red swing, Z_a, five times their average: 3.06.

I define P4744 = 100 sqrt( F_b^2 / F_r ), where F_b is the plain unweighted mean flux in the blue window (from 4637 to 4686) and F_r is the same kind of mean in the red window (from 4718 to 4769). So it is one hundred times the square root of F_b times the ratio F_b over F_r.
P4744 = 286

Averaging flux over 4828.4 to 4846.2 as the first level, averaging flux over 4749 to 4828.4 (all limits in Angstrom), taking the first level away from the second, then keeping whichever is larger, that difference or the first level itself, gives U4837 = 7.81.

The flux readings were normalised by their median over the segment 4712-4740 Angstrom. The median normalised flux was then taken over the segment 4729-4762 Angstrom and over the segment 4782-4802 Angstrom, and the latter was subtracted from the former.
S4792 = -0.020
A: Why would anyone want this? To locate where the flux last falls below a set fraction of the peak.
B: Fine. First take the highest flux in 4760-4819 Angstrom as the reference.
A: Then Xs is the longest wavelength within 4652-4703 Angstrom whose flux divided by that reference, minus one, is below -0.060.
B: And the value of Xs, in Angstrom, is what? 4702.18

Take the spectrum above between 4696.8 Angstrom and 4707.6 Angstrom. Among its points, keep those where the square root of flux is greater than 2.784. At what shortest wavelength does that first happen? 4697.85 Angstrom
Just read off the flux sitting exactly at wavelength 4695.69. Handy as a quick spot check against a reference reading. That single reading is 8.477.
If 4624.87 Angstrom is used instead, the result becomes 8.379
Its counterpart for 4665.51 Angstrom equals 8.207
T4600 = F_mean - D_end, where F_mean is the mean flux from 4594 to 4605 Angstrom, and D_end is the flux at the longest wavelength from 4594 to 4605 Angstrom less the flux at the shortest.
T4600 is 7.76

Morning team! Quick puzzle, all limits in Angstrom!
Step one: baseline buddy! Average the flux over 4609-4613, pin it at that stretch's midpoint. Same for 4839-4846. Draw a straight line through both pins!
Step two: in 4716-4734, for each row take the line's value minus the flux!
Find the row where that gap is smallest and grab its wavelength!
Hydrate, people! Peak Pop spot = 4726.06 Angstrom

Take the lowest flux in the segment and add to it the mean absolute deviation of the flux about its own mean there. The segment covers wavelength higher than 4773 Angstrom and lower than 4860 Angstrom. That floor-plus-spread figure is 7.0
